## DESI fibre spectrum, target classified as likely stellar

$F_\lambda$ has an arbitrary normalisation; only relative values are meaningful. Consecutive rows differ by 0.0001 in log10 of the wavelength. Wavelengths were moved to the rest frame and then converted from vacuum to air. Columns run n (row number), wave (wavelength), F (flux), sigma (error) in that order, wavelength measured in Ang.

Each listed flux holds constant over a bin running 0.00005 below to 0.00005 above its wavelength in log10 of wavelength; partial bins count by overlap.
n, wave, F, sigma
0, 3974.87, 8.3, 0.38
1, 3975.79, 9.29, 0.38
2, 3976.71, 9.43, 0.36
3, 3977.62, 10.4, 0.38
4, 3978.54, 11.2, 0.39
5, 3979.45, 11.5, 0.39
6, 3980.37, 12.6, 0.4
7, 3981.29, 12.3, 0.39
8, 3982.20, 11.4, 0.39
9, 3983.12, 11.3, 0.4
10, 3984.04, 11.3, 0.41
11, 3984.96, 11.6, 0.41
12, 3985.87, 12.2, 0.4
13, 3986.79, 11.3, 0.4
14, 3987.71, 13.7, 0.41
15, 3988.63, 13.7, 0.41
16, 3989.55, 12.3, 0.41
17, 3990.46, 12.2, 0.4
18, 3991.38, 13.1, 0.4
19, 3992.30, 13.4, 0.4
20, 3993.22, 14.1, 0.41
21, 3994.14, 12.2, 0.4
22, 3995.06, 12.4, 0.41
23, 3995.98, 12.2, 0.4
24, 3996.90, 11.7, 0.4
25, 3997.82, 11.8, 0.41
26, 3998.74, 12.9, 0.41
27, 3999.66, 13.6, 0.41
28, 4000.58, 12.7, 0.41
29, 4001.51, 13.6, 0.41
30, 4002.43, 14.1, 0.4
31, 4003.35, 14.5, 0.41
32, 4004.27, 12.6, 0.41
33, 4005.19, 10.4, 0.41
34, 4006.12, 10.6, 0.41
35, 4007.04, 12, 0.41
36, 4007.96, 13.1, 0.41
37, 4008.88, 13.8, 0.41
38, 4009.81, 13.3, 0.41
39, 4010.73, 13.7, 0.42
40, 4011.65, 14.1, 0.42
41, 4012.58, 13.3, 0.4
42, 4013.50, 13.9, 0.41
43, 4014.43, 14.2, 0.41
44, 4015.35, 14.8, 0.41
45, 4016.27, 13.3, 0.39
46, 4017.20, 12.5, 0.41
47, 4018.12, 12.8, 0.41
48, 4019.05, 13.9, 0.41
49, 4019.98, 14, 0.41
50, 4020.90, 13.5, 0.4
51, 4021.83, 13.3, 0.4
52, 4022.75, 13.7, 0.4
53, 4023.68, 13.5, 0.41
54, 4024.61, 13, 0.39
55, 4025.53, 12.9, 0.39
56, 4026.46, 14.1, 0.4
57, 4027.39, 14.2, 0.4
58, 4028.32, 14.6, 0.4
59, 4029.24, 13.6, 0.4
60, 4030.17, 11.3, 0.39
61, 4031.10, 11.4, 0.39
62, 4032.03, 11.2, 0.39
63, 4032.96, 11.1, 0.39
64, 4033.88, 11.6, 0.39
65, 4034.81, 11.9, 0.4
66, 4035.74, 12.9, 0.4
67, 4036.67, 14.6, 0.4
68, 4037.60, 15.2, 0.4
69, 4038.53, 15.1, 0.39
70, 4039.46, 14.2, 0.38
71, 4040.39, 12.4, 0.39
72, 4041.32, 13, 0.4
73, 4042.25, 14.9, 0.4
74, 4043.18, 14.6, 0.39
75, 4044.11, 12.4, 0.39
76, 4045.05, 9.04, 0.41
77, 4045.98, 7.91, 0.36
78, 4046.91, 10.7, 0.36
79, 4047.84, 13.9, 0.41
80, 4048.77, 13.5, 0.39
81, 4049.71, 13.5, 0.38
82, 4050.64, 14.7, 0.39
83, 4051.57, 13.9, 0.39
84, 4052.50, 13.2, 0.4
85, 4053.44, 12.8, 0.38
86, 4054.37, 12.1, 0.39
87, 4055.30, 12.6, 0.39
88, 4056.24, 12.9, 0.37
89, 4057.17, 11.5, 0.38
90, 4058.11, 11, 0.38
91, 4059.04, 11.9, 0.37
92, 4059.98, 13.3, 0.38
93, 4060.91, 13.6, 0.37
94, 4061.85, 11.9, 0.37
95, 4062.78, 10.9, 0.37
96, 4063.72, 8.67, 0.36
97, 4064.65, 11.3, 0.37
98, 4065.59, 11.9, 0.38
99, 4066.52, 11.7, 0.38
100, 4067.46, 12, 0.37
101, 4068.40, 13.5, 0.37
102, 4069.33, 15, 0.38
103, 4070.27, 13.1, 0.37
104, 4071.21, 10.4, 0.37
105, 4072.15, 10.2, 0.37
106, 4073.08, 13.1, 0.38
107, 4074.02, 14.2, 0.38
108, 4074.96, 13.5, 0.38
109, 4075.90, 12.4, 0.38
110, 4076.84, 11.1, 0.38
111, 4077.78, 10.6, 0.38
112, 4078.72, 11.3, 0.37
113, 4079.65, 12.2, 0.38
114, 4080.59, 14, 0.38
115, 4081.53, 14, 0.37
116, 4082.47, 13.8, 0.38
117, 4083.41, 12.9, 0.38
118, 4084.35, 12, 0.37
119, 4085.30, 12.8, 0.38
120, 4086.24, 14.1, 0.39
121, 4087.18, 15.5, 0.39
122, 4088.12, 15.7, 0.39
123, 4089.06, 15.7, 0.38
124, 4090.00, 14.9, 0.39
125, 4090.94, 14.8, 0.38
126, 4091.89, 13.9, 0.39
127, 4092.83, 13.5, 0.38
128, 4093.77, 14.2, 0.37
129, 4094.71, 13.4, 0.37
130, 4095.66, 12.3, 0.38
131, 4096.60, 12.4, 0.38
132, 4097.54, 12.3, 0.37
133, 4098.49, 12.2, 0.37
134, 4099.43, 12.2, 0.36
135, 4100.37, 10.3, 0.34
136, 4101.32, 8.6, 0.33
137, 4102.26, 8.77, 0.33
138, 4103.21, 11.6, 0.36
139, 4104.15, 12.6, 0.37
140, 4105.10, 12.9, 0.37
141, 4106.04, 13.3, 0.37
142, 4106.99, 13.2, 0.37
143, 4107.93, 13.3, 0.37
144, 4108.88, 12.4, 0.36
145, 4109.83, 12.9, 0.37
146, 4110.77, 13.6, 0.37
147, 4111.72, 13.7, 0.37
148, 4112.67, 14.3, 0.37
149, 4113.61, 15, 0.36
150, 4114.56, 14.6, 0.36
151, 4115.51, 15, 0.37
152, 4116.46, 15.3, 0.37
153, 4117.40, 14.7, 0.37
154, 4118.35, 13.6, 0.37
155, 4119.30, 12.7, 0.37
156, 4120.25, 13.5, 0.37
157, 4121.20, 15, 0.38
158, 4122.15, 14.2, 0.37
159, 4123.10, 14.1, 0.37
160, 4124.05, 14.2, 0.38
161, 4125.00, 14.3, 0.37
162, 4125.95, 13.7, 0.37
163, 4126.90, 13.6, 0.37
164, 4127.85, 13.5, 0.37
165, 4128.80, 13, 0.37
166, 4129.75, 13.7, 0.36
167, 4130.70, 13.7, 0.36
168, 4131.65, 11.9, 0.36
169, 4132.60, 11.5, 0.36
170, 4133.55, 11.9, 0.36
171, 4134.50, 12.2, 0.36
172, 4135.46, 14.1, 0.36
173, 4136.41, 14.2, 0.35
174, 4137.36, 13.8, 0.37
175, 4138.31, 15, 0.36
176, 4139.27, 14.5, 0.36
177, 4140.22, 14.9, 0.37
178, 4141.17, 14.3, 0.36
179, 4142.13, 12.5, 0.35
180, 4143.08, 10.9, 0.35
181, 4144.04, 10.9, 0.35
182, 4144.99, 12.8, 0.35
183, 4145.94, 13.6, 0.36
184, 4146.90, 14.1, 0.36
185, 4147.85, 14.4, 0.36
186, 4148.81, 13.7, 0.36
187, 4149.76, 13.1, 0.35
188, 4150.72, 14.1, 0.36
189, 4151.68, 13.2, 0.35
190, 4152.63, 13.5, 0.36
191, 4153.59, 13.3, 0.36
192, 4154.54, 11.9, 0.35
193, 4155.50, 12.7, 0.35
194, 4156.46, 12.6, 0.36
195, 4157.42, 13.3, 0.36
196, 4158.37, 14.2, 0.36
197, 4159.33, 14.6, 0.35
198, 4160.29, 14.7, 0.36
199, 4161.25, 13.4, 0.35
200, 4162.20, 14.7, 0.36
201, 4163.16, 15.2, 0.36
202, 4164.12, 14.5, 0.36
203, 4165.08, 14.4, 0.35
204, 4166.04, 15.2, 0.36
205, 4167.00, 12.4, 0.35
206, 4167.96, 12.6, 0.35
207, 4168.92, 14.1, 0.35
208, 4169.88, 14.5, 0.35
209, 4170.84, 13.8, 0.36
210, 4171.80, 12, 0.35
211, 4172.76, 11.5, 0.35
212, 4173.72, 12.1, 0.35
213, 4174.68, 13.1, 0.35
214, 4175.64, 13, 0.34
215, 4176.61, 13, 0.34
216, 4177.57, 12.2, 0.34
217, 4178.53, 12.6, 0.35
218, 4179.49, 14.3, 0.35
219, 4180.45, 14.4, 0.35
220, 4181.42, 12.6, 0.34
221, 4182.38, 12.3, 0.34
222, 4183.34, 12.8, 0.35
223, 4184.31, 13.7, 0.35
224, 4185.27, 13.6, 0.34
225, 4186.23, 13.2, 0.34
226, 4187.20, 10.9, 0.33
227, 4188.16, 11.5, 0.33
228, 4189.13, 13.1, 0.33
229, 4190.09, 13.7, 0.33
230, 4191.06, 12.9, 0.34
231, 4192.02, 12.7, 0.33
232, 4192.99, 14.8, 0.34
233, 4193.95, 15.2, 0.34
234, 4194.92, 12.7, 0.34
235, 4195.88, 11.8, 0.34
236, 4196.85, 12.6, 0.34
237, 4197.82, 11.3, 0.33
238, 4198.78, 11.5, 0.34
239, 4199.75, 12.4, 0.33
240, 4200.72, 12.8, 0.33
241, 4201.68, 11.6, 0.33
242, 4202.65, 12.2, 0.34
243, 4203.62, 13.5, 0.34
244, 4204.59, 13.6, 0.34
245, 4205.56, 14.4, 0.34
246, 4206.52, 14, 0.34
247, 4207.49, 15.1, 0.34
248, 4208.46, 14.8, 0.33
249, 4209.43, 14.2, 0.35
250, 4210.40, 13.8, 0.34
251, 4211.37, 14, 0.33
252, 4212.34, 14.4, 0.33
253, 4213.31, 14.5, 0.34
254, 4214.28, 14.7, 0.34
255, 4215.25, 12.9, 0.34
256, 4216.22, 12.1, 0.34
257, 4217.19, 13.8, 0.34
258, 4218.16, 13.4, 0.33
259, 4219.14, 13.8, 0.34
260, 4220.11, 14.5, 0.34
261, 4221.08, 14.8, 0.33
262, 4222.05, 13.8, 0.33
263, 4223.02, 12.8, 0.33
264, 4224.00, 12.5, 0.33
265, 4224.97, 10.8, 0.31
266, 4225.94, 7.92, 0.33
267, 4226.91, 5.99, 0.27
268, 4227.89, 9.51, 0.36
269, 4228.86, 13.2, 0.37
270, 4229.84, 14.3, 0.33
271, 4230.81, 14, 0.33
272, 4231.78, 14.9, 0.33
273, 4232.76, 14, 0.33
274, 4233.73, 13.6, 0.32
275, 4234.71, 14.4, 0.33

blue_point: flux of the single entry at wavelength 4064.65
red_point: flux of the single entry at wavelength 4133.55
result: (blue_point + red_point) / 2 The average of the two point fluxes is 11.6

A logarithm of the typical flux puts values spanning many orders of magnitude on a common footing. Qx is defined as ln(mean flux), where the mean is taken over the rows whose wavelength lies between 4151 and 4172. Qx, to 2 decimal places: 2.62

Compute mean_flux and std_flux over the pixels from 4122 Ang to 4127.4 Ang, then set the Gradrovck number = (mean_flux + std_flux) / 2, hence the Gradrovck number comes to 7.1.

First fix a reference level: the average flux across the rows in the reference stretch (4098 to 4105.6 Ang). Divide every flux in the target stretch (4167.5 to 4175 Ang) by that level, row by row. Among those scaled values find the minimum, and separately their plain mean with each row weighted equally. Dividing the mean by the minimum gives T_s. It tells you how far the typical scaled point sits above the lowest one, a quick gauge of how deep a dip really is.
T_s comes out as 1.127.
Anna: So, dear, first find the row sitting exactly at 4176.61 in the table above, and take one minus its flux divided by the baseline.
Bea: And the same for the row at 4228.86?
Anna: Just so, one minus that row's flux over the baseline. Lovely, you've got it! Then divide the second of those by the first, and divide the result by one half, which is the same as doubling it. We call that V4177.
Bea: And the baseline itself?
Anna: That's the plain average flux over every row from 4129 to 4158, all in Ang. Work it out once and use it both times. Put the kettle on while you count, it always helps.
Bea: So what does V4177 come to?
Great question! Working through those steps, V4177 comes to 0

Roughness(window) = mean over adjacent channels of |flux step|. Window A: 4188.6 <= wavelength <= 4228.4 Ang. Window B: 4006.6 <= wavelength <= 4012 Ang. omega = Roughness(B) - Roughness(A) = -0.31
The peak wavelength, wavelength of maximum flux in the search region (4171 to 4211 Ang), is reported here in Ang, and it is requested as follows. 4193.95 Ang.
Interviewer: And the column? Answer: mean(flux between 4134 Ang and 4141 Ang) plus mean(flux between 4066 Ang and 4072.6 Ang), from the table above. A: 26.4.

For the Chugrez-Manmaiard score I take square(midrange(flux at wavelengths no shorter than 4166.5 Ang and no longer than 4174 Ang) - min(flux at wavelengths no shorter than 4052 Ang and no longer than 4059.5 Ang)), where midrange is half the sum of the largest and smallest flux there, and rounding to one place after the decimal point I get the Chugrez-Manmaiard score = 4.0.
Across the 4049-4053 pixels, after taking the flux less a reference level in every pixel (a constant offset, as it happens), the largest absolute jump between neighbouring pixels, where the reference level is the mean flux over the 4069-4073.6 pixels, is 1.2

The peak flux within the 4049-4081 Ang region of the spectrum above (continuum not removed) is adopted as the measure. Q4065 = 15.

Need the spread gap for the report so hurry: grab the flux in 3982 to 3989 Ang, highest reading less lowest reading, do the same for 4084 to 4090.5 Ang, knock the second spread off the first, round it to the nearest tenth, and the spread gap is -1.3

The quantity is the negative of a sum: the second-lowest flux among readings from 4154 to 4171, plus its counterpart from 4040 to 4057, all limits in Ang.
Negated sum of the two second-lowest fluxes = -21.4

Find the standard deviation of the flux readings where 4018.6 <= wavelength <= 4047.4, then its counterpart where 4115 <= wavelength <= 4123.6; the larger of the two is 1.7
